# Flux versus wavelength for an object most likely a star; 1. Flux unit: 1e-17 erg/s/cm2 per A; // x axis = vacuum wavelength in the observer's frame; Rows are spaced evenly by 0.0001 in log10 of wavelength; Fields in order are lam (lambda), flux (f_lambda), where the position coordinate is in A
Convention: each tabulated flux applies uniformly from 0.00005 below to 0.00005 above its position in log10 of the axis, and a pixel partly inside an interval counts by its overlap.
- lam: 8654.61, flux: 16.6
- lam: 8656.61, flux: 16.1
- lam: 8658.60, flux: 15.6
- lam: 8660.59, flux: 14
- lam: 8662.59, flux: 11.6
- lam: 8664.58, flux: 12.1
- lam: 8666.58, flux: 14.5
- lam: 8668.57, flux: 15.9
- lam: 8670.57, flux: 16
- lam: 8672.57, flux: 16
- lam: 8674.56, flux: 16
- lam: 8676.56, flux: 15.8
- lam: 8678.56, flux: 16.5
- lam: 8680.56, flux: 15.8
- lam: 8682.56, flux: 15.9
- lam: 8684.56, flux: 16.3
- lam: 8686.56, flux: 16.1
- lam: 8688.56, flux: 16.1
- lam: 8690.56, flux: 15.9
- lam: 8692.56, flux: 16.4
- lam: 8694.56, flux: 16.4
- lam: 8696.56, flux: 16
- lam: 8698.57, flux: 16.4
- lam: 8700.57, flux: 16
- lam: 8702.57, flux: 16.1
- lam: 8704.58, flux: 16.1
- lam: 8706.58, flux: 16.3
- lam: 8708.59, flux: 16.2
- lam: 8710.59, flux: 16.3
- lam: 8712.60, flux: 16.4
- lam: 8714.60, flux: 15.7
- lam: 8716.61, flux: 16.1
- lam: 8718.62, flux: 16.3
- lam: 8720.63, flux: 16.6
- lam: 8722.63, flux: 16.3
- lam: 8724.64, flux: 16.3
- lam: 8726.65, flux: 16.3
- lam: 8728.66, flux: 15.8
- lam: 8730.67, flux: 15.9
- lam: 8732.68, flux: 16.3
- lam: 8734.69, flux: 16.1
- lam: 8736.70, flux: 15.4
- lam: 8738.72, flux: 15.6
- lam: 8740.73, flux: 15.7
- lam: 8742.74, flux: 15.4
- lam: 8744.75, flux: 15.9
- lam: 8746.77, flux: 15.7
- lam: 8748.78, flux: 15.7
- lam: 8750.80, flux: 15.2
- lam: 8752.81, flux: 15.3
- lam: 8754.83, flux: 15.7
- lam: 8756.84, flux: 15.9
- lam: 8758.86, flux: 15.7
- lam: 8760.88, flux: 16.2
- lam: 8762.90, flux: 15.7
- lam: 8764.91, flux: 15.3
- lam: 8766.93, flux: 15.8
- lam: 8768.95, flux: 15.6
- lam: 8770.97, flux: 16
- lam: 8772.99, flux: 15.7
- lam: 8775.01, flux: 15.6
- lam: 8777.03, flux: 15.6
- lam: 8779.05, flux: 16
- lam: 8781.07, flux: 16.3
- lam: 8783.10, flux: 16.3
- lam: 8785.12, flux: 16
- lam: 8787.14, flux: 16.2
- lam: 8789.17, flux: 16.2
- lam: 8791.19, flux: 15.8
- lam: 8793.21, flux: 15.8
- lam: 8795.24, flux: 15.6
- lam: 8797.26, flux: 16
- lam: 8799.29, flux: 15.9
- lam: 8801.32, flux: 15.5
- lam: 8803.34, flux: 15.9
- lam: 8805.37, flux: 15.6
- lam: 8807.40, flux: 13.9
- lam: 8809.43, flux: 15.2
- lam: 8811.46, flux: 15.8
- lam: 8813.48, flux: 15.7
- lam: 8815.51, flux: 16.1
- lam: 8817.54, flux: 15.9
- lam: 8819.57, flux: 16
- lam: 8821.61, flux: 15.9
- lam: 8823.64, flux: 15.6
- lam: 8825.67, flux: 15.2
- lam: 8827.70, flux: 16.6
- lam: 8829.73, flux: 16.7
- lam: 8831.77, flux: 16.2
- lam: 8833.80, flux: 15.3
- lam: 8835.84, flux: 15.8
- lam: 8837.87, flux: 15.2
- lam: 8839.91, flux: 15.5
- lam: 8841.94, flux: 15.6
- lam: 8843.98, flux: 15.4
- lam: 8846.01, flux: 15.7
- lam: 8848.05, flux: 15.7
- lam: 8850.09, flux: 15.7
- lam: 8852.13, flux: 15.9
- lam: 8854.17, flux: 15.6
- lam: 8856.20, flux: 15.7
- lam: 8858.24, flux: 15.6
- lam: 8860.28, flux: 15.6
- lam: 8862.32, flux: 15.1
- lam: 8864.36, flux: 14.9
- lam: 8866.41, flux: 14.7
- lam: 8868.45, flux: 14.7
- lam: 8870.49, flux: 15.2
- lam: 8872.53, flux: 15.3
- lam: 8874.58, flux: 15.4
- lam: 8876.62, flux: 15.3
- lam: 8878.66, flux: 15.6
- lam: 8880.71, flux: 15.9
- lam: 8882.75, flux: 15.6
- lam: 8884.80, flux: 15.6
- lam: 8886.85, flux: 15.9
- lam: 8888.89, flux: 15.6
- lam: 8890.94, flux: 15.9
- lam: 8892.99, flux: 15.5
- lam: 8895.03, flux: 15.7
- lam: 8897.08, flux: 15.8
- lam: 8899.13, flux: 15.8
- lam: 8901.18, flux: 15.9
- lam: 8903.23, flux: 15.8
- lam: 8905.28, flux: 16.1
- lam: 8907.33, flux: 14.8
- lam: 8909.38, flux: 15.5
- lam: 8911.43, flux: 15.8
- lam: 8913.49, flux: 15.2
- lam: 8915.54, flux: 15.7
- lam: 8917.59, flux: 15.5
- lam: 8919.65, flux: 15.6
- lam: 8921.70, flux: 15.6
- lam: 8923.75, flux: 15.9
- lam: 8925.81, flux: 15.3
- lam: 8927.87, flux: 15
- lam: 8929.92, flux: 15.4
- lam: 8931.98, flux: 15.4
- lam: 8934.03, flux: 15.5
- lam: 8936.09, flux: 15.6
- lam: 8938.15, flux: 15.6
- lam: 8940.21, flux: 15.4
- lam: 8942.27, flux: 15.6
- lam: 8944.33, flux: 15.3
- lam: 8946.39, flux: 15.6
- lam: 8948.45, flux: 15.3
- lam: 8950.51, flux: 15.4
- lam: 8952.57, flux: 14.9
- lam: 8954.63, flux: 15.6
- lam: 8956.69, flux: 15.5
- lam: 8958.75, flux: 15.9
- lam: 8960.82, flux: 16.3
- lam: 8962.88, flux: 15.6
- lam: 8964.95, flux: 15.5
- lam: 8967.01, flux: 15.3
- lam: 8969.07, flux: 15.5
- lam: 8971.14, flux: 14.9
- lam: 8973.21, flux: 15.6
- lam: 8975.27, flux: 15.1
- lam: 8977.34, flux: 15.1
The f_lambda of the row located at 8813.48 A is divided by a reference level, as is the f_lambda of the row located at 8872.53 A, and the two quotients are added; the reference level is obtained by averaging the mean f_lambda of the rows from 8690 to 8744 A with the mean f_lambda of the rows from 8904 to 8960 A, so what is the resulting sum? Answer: 1.96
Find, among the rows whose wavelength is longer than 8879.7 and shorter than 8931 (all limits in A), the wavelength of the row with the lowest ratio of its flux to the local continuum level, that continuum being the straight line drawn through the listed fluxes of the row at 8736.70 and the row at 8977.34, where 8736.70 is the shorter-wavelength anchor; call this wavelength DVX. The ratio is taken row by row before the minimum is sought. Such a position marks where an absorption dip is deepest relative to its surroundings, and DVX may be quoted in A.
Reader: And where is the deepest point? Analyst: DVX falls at 8907.33 A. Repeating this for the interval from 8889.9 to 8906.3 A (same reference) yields 8892.99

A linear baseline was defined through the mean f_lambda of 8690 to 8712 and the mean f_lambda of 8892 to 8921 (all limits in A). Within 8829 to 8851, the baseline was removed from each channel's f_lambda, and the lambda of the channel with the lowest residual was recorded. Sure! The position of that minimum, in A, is 8837.87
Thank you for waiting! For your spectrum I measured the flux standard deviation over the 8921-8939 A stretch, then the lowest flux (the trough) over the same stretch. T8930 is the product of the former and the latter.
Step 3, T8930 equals 4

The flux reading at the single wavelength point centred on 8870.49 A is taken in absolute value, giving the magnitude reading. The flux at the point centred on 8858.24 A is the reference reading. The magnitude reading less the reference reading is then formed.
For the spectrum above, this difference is -0.40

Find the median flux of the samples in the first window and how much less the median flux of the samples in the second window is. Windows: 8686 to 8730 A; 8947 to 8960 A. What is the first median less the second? 0.80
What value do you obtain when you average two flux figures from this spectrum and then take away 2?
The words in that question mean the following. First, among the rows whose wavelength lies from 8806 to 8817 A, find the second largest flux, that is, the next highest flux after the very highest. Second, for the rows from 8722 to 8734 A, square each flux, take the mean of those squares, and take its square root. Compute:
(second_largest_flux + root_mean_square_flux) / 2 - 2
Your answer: 14.0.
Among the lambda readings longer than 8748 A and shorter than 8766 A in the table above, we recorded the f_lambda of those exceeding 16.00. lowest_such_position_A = 8760.88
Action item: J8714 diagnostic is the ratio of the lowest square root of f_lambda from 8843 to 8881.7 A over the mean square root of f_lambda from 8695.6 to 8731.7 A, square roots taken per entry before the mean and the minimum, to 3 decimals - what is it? 0.953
